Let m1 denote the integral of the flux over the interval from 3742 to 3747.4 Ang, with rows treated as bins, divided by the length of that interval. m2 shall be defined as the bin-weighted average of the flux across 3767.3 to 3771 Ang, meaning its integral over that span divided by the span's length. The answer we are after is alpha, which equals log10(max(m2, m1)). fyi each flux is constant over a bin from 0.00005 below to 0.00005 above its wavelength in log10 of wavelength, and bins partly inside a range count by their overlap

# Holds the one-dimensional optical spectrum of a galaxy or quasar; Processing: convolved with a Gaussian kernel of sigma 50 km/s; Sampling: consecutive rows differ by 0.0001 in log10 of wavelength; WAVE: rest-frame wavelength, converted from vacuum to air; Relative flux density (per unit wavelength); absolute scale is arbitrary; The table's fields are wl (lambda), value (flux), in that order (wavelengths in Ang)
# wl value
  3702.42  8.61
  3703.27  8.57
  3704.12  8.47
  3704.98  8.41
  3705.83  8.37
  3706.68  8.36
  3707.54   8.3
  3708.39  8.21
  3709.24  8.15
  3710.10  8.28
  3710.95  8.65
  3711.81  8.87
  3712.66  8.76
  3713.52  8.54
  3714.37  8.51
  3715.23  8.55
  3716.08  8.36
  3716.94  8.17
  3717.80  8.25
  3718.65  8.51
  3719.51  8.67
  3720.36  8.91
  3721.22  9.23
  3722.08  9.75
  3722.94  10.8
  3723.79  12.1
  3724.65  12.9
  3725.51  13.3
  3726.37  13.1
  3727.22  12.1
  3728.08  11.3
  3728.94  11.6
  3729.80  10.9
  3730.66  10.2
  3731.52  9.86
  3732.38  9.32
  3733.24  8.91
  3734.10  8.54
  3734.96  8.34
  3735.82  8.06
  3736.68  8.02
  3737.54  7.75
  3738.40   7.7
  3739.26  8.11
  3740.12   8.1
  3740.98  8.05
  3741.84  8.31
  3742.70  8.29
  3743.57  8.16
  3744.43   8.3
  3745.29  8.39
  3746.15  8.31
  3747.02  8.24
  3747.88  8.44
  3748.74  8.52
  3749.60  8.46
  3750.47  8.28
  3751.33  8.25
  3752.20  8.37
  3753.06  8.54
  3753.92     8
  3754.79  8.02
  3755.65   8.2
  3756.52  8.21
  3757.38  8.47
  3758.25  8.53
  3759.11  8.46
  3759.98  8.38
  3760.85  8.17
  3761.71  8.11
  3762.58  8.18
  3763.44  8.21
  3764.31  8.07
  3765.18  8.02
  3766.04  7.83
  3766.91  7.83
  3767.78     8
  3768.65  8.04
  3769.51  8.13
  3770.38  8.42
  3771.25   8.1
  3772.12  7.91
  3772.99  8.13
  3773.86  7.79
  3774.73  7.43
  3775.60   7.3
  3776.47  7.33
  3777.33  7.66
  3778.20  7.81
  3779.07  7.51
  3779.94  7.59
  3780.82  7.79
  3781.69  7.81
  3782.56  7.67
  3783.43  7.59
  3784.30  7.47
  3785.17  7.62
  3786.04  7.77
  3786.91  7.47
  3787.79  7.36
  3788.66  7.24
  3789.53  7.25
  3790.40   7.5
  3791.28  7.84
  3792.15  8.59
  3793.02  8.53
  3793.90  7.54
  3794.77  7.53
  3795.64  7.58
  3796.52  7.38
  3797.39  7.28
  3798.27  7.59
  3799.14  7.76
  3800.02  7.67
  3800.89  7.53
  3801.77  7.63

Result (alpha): 0.92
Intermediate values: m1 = 8.3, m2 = 8.1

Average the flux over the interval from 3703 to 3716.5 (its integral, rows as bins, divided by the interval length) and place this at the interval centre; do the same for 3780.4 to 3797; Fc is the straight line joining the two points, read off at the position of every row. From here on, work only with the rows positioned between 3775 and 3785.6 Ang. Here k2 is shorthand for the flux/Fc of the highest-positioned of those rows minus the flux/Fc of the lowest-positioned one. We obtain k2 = 0.05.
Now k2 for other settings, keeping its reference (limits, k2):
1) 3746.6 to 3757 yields 0.01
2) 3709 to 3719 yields 0.05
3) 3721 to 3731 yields 0.13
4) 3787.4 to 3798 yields 0.00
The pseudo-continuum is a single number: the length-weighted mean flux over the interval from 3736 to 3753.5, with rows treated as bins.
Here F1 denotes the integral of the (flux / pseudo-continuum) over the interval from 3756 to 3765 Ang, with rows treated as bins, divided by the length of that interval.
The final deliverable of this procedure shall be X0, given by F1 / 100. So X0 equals 0.0100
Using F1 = 1.00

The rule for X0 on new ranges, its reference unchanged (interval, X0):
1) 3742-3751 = 0.0101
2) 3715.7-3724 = 0.0112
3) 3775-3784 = 0.0092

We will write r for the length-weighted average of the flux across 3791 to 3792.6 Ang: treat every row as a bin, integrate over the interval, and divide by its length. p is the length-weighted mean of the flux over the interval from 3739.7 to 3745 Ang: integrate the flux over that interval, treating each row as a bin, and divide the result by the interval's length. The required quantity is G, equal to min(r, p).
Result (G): 8.21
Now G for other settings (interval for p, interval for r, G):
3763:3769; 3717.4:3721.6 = 8.00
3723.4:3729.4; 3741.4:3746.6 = 8.28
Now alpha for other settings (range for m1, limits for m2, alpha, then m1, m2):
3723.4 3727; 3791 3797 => 1.11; 12.8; 7.9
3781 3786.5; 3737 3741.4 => 0.90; 7.7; 8.0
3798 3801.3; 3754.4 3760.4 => 0.92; 7.7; 8.3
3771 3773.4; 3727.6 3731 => 1.04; 8.0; 11.0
